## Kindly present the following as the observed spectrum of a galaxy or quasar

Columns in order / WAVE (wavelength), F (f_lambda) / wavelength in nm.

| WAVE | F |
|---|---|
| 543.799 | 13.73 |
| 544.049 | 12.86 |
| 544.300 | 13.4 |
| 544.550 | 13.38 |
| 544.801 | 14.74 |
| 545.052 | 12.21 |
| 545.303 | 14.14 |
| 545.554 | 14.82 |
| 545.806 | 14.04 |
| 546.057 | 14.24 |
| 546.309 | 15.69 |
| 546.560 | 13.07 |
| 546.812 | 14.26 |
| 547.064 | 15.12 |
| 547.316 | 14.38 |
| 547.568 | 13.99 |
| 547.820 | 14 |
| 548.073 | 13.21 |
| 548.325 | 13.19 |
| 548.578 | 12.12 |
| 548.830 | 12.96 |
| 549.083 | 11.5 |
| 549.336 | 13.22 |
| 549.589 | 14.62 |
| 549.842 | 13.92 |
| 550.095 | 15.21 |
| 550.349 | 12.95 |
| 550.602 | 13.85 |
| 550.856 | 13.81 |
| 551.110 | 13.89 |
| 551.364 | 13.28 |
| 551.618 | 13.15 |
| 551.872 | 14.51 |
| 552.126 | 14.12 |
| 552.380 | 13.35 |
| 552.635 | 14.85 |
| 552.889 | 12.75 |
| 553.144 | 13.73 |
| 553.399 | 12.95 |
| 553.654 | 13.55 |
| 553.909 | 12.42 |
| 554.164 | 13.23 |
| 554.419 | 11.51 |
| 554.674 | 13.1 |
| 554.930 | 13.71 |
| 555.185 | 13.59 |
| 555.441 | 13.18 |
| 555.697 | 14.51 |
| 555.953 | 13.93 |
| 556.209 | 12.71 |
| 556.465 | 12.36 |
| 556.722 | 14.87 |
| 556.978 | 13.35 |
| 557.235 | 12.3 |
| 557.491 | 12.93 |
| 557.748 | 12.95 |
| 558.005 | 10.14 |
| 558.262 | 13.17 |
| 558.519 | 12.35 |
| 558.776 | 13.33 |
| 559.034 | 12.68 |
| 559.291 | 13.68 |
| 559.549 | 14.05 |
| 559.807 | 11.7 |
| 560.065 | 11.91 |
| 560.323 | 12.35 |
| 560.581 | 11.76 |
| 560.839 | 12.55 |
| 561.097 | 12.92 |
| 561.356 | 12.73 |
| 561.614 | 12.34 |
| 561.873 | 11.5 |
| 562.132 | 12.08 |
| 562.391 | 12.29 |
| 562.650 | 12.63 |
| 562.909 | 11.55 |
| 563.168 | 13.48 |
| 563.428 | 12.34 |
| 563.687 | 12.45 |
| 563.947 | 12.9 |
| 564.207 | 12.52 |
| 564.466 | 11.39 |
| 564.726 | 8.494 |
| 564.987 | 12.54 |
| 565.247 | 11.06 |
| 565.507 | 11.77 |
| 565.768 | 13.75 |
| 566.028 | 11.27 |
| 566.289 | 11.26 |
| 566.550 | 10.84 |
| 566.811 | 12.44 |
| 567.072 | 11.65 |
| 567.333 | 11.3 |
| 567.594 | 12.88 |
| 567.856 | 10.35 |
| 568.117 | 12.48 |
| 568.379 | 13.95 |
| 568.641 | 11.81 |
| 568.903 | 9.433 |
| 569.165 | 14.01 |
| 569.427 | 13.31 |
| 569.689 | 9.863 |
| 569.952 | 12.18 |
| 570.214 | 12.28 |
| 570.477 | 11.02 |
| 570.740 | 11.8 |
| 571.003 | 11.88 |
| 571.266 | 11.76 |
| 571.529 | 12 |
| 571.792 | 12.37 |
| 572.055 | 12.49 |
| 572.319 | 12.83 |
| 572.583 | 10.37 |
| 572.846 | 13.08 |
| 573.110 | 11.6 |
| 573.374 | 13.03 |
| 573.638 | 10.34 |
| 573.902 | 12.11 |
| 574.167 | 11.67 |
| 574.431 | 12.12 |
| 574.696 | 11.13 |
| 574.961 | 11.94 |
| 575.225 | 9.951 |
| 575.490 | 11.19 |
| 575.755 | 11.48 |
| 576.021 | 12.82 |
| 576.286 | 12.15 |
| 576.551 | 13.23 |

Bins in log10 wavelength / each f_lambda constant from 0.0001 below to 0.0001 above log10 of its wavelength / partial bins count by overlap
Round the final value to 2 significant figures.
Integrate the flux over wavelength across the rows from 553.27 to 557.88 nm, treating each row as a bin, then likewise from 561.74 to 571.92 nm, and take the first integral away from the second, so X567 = 61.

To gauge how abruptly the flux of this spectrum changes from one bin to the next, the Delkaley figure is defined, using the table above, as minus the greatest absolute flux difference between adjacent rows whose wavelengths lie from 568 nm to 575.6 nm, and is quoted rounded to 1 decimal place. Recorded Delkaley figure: -4.6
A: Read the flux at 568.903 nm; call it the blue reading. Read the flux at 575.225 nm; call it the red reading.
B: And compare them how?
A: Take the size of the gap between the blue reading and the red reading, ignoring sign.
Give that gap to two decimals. 0.52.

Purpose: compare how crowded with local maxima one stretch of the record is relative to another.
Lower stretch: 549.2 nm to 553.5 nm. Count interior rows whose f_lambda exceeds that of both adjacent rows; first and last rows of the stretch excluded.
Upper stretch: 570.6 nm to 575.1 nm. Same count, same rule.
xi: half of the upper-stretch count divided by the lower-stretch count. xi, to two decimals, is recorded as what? 0.43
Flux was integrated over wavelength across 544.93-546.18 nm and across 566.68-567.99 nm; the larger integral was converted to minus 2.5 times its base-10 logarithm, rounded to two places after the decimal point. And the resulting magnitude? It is -3.10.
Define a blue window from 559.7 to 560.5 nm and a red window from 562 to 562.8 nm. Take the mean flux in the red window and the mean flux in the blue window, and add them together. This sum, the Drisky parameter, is 24.3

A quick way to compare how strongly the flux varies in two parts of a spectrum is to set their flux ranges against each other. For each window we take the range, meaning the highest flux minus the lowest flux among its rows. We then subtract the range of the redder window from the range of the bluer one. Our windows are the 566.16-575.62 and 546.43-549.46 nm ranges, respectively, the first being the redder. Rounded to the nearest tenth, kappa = -1.0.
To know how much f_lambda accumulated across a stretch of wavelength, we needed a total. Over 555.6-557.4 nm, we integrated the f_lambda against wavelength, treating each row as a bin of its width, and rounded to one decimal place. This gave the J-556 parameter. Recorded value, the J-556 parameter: 24.1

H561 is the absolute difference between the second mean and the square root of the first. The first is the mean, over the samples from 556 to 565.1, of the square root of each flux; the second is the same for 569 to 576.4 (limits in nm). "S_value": 1.57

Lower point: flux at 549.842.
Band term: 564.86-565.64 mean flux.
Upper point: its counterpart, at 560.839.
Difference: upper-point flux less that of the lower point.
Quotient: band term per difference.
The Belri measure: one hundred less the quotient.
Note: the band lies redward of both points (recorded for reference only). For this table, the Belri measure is 109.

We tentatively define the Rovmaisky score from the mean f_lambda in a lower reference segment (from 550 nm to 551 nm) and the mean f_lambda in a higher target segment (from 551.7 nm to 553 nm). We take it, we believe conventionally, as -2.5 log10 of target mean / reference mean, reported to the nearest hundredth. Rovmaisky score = 0.00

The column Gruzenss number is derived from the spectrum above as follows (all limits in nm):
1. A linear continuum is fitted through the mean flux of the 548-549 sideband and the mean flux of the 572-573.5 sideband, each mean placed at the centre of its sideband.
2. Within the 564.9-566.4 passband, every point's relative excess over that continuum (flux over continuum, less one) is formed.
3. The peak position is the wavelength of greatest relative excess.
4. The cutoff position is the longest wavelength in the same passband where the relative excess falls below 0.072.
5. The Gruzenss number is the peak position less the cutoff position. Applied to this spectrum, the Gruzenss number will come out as -0.52 nm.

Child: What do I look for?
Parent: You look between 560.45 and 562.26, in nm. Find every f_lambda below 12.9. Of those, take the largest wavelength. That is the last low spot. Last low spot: 562.132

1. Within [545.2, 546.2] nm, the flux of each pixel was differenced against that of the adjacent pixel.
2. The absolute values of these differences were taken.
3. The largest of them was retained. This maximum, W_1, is 0.78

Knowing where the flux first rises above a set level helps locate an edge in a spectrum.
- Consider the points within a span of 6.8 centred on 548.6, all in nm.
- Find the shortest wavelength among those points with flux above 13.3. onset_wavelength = 545.303 nm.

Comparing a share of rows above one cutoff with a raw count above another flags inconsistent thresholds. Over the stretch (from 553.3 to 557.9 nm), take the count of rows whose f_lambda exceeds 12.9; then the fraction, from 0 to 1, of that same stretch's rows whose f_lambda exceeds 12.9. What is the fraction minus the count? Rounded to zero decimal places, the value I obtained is -12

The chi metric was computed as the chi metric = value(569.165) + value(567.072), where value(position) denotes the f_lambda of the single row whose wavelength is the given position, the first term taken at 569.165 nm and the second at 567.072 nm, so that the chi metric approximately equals 25.7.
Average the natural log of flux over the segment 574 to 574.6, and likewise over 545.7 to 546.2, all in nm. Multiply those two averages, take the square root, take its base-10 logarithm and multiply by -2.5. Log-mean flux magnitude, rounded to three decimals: -1.021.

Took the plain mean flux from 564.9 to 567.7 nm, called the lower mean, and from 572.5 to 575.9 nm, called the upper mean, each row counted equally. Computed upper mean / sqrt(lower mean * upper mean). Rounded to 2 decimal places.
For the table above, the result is 0.99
